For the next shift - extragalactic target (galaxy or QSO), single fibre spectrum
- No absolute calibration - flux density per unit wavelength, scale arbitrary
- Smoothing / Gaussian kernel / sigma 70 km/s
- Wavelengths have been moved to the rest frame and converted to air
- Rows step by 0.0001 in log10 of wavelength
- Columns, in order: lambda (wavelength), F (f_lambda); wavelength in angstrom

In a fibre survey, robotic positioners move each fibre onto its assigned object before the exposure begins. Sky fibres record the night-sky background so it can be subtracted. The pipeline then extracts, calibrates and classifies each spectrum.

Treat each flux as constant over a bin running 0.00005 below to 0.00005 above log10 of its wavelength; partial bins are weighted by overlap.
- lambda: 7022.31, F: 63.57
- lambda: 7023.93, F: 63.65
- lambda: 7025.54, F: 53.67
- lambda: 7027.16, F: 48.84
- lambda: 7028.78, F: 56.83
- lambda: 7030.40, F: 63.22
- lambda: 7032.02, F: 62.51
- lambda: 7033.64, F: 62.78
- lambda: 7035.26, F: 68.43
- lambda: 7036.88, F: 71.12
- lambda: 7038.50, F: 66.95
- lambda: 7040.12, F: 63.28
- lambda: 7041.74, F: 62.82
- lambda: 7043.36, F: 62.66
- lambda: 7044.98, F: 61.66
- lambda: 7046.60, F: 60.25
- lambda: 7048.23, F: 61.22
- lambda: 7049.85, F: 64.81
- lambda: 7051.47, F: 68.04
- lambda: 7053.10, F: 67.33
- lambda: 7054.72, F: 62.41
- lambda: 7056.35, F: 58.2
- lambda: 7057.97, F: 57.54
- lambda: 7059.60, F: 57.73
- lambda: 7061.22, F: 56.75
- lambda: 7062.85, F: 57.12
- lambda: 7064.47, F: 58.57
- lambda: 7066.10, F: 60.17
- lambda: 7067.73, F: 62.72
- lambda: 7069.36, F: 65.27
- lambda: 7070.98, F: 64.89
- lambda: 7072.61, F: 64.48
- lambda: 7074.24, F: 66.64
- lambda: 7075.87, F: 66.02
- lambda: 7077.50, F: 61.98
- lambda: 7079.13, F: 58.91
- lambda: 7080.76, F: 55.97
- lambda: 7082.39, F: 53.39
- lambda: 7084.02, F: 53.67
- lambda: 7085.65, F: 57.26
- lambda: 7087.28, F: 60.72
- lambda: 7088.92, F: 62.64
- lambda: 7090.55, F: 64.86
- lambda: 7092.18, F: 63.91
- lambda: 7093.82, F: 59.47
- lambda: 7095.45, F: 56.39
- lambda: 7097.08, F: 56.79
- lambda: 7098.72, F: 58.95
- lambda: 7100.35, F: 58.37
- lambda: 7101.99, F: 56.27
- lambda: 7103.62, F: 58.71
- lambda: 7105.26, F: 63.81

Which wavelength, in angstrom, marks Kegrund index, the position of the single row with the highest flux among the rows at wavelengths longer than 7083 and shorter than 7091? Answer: 7090.55 angstrom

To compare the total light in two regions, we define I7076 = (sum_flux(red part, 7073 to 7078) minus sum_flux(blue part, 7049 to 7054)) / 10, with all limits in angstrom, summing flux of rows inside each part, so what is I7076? -0.55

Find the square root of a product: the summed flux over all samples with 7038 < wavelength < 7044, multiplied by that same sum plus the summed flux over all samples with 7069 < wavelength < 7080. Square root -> 424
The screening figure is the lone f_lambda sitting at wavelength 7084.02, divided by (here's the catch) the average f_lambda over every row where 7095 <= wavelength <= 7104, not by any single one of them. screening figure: 0.93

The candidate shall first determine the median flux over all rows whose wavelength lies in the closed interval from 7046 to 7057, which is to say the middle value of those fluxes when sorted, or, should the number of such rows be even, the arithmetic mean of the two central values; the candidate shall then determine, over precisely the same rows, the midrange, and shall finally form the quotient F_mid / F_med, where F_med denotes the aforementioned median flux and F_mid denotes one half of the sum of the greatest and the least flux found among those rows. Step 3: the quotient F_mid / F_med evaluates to 1.01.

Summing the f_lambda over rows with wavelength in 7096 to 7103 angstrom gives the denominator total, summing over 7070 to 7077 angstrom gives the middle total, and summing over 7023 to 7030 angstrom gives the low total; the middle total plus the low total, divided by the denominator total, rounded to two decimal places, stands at 2.11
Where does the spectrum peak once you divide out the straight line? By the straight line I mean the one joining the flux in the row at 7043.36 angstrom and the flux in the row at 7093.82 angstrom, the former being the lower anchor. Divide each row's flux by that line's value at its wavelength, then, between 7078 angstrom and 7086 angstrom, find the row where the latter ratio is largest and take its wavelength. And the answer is 7079.13 angstrom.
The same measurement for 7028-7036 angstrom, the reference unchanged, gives 7035.26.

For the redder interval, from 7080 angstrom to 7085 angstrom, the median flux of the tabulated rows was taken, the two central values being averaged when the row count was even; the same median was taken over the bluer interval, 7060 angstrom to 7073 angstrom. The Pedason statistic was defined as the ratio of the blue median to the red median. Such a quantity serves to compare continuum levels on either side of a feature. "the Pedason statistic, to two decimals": 1.14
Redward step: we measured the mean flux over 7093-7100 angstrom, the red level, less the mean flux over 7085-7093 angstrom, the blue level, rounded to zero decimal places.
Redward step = -4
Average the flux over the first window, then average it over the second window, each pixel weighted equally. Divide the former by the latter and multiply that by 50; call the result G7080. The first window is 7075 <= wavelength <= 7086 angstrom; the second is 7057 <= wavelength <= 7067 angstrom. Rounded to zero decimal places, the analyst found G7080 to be 50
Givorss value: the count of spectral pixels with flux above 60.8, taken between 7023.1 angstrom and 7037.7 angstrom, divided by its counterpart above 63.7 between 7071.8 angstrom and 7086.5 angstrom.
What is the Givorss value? 2.00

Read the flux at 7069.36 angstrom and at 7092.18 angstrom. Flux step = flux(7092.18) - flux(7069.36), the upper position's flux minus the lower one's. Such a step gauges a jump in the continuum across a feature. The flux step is -1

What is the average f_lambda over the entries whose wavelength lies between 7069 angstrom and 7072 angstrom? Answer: 65.1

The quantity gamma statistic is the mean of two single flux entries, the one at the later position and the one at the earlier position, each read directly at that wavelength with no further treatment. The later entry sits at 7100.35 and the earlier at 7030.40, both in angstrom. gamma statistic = 61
